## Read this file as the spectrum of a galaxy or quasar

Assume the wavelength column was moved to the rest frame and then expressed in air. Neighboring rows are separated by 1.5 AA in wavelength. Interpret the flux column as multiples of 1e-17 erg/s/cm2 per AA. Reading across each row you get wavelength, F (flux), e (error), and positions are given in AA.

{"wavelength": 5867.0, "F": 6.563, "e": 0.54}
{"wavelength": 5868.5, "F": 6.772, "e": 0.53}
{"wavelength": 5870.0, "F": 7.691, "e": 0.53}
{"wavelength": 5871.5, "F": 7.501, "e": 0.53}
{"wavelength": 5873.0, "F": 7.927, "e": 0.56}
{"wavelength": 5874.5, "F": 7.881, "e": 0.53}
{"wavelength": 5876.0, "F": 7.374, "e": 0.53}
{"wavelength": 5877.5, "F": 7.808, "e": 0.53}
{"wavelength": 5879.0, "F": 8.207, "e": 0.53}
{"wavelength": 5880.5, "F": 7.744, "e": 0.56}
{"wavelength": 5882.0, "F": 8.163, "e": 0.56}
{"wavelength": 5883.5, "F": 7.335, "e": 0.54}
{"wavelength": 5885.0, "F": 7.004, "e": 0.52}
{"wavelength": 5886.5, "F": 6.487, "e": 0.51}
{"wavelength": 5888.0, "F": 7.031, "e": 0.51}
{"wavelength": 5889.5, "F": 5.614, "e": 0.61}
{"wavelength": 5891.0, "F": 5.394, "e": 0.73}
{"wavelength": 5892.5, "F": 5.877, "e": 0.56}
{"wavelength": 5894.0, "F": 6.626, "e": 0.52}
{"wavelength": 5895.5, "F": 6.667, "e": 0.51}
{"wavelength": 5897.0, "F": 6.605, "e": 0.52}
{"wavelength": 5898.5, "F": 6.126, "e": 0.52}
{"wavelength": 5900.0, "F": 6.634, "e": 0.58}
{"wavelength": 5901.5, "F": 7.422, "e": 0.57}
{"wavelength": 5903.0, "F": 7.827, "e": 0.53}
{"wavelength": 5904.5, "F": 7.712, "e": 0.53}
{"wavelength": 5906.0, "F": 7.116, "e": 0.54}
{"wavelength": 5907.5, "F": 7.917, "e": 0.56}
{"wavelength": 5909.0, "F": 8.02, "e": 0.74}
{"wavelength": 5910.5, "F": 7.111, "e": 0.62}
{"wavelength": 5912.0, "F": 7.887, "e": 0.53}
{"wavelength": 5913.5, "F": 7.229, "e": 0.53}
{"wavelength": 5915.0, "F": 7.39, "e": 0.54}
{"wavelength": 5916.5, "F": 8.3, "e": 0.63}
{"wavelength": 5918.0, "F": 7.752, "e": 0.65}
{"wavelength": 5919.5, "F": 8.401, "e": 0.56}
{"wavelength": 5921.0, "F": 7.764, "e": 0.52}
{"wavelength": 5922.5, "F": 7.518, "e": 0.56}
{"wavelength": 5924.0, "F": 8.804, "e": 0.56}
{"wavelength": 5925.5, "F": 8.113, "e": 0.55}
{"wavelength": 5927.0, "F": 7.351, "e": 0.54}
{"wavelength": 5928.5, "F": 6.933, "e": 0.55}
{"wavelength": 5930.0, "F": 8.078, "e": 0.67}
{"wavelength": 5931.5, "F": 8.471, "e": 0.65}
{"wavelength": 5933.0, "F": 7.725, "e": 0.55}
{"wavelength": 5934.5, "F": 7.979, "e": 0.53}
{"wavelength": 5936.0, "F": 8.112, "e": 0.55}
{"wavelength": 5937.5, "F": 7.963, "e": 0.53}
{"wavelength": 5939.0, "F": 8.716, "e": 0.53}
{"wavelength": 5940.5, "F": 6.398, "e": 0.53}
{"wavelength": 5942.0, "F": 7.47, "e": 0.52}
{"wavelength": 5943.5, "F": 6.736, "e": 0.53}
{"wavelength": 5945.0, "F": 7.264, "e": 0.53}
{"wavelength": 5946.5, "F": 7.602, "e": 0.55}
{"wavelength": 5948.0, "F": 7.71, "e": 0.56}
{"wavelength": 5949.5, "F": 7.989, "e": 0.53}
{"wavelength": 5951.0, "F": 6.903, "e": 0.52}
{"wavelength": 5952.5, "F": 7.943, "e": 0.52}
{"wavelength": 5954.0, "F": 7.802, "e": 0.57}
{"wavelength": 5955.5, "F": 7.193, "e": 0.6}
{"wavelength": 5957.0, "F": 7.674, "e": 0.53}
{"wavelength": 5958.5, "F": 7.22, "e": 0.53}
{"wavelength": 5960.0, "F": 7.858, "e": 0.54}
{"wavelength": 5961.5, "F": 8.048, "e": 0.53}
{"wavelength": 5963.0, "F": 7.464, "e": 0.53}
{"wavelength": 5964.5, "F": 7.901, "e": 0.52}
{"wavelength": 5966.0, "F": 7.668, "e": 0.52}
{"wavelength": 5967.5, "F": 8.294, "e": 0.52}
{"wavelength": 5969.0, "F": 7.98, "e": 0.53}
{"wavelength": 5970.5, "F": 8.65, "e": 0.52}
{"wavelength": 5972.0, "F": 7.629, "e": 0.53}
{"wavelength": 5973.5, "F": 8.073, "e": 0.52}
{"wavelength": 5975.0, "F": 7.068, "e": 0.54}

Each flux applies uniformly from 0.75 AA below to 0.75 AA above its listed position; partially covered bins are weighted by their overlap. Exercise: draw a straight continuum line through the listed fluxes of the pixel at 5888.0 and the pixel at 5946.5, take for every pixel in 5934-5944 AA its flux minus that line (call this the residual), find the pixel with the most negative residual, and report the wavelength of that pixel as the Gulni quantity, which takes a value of 5940.5 AA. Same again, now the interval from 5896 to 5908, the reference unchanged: 5898.5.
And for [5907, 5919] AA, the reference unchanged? 5910.5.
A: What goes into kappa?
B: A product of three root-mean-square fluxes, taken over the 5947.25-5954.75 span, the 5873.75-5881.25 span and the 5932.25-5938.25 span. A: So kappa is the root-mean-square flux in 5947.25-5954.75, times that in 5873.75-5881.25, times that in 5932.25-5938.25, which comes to 476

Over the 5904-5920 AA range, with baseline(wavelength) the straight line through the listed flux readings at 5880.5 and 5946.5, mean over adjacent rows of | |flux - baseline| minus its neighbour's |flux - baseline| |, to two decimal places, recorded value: 0.35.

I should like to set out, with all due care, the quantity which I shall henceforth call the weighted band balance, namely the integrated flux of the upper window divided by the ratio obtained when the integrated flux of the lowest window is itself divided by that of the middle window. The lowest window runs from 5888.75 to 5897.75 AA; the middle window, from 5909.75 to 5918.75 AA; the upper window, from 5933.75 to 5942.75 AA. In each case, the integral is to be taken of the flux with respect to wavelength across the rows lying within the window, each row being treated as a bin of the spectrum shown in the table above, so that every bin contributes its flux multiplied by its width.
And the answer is 87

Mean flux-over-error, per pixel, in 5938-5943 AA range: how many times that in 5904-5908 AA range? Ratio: 1.02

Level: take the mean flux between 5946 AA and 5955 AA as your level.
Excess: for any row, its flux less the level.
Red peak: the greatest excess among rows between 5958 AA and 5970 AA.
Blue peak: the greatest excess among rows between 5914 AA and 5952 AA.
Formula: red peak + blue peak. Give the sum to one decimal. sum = 1.8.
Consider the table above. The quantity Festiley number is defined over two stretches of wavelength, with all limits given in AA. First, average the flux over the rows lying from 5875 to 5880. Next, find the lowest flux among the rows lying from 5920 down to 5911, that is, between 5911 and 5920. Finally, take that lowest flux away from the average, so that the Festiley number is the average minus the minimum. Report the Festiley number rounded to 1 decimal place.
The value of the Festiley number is 0.6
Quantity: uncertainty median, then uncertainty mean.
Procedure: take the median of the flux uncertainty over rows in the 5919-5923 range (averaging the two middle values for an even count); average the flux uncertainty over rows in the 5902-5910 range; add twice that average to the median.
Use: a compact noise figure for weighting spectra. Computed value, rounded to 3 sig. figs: 1.72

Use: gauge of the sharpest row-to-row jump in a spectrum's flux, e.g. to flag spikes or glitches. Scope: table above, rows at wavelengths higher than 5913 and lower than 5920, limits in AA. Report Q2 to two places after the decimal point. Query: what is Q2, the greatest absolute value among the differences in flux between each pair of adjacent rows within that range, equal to 0.91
